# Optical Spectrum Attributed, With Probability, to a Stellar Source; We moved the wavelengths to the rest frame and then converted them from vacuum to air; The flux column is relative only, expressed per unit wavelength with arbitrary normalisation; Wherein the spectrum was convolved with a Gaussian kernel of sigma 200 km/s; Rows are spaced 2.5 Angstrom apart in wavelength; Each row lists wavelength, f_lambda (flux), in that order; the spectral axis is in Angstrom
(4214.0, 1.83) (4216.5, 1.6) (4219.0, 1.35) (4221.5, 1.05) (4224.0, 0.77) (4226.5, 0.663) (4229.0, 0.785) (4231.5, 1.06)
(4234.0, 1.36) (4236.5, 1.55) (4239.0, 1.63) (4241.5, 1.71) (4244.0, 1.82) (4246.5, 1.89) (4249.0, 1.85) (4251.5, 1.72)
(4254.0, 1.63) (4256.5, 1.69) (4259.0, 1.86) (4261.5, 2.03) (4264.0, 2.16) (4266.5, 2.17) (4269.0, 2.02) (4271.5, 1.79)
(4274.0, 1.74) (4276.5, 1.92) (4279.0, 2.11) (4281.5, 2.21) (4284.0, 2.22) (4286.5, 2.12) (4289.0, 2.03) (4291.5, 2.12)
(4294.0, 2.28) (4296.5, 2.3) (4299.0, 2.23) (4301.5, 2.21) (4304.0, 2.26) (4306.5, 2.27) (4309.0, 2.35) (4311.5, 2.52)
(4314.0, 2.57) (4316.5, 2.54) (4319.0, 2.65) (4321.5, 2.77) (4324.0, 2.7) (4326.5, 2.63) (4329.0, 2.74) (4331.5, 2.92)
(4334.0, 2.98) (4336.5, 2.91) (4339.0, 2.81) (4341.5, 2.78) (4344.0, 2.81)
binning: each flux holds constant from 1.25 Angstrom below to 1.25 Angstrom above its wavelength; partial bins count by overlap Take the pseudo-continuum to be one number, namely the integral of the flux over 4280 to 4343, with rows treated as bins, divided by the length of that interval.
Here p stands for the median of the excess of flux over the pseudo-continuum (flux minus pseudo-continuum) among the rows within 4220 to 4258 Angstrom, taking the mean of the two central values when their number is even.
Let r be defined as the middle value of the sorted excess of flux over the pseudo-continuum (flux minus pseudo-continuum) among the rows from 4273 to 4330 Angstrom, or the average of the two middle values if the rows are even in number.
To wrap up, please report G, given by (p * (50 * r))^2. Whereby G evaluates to 84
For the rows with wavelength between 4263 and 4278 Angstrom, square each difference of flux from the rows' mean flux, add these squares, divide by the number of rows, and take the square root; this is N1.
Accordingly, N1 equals 0.166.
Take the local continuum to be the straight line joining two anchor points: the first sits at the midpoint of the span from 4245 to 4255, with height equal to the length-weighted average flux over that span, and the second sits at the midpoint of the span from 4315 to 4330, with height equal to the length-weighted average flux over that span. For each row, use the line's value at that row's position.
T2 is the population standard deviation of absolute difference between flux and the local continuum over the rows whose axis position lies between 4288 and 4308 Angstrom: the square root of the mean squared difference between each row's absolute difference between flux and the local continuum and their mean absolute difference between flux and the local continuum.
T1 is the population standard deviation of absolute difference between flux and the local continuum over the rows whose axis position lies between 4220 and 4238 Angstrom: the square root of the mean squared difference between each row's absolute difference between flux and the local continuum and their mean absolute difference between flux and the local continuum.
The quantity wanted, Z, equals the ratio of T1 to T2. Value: 3.95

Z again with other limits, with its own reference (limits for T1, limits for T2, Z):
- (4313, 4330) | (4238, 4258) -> 0.65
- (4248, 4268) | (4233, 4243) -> 0.77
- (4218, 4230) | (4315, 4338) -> 5.32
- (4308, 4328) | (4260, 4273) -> 0.60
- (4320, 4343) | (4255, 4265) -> 0.76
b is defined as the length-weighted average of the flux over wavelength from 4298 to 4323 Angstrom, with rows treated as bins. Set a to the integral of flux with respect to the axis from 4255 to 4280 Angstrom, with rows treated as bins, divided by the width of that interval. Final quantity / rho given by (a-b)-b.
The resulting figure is -2.9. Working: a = 1.94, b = 2.44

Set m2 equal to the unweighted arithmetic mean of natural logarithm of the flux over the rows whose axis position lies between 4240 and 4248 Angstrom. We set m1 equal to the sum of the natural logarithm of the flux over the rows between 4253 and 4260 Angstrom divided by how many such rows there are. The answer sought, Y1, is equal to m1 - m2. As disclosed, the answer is -0.05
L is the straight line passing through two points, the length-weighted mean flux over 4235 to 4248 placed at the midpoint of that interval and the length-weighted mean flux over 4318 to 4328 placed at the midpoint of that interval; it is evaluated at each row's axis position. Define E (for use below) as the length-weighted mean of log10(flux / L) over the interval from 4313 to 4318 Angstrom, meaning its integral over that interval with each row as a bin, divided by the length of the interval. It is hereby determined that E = -0.007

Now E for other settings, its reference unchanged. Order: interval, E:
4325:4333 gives 0.001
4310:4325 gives -0.001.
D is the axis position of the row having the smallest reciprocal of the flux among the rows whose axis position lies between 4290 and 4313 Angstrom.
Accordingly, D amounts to 4311.5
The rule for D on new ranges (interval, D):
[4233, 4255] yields 4246.5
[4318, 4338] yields 4334.0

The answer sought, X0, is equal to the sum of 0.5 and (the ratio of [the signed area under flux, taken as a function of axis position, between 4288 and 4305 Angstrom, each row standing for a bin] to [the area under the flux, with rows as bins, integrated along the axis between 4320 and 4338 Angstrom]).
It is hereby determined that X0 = 1.24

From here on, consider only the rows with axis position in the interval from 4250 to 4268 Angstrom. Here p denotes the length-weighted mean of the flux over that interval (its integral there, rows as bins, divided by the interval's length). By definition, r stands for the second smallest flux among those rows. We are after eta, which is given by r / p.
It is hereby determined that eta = 0.89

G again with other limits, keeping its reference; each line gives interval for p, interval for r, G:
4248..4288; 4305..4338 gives 18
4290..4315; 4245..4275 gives 44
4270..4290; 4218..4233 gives 1055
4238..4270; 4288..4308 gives 58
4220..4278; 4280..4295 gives 149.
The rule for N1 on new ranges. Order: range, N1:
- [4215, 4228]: 0.350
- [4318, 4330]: 0.053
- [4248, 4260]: 0.091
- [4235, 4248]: 0.123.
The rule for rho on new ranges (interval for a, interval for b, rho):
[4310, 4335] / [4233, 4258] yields -0.7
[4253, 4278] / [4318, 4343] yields -3.7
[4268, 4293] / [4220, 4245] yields -0.4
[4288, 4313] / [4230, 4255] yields -1.0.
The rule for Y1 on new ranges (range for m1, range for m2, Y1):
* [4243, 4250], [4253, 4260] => 0.07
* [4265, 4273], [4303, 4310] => -0.14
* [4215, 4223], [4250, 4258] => -0.25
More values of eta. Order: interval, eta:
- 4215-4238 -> 0.67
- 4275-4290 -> 0.97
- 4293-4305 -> 0.99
